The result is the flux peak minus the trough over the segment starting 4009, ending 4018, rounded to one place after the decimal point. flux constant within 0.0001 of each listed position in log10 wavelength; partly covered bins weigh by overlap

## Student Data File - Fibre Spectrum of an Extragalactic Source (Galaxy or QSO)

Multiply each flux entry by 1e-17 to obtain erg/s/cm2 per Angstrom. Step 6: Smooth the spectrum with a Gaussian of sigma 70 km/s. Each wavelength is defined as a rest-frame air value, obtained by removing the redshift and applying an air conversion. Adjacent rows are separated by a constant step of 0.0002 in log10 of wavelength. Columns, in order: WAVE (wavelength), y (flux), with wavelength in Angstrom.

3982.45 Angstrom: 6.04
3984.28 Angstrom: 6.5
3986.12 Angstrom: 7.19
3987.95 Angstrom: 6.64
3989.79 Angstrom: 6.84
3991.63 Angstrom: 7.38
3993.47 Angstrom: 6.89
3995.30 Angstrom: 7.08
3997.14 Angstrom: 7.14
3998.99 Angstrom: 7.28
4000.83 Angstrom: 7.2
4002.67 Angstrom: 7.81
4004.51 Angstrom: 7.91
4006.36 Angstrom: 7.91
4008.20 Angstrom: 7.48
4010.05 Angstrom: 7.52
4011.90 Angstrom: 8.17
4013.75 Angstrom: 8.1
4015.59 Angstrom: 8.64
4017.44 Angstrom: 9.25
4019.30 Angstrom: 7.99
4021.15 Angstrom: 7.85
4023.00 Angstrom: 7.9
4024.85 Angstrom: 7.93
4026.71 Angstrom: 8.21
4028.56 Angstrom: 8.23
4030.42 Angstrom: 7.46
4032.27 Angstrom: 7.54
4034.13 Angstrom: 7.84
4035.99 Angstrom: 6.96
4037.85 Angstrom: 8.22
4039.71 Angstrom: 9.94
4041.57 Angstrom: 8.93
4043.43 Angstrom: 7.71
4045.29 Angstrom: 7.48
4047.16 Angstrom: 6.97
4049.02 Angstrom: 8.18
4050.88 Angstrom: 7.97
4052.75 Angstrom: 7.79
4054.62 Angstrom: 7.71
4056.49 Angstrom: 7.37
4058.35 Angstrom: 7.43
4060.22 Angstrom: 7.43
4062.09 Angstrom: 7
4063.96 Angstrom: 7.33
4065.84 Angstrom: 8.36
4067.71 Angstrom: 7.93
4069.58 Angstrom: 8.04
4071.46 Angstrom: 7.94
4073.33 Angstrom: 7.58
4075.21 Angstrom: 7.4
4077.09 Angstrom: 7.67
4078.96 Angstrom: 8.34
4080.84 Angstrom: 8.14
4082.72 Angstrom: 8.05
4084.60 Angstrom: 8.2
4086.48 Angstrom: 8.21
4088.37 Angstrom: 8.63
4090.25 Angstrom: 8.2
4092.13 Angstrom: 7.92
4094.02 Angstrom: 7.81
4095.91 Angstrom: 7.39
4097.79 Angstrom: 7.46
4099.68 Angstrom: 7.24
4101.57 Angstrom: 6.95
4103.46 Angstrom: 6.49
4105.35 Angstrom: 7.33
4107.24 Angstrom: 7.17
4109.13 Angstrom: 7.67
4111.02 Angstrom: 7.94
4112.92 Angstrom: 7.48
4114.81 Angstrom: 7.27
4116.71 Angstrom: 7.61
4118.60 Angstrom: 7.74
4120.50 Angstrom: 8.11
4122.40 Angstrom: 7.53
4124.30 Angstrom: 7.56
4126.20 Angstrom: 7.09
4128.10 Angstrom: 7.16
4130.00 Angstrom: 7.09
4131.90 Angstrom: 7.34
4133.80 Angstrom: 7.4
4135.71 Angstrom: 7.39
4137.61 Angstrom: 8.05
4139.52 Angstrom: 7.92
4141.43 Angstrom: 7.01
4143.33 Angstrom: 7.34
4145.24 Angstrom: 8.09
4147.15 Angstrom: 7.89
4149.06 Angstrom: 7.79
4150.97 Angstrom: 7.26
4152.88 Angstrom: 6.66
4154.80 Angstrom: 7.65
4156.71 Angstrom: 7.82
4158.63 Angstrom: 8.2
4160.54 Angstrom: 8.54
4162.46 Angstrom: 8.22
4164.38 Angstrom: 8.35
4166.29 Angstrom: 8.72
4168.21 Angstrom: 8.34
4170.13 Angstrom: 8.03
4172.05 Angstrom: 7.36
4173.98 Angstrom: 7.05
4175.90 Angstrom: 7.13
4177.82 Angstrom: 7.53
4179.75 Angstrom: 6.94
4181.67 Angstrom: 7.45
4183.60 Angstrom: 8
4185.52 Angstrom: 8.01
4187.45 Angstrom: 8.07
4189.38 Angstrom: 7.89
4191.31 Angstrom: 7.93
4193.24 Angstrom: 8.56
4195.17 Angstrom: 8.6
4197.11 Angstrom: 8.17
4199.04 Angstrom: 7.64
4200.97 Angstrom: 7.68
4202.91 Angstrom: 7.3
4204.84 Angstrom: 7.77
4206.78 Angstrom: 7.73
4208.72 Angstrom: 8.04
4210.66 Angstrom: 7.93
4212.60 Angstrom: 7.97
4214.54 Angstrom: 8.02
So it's 1.7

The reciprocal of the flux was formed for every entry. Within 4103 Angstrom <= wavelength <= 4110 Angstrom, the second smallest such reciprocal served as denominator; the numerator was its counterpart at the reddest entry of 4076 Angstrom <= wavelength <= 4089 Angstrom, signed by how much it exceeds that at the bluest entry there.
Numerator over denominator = -0.11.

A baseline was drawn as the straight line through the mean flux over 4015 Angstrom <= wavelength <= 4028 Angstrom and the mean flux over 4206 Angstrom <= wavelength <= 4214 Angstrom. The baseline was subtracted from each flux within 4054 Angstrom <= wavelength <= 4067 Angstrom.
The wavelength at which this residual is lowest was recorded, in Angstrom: 4062.09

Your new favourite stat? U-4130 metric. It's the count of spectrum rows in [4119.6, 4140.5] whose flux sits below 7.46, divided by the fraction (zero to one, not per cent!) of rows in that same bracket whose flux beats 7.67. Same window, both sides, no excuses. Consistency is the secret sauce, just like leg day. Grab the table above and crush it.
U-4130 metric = 22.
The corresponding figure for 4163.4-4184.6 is 11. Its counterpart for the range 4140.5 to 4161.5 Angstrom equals 7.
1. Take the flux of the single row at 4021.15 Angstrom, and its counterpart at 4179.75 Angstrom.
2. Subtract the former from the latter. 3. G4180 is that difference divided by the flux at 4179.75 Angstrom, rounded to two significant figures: -0.13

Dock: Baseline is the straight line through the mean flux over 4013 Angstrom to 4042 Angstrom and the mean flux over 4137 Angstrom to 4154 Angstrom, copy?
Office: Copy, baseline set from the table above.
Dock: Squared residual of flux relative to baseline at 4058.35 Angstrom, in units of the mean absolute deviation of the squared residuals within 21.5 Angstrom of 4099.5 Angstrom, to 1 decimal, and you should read 1.6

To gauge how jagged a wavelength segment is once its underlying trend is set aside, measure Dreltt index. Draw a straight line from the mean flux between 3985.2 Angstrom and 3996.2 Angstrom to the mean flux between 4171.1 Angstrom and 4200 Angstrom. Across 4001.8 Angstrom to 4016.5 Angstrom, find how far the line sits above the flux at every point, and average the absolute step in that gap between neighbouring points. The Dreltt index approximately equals 0.26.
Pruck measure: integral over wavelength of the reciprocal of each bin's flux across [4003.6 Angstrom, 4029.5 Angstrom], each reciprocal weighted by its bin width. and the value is 3.21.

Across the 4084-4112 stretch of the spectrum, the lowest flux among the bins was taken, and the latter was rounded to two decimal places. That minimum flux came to 6.49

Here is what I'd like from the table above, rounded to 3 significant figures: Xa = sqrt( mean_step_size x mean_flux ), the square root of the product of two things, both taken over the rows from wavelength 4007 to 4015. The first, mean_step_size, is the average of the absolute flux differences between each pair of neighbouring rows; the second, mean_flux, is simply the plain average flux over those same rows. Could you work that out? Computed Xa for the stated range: 1.41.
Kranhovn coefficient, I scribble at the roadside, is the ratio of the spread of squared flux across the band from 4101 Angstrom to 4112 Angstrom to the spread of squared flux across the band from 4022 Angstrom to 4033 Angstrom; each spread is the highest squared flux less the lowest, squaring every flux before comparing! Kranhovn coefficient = 1.7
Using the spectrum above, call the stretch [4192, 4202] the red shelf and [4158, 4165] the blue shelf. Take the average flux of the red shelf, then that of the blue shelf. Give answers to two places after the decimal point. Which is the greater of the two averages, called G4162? 8.33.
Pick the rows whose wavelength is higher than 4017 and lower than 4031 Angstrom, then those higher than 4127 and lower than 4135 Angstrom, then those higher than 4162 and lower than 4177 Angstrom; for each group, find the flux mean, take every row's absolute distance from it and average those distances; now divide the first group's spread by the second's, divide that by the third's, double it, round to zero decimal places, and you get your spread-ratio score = 10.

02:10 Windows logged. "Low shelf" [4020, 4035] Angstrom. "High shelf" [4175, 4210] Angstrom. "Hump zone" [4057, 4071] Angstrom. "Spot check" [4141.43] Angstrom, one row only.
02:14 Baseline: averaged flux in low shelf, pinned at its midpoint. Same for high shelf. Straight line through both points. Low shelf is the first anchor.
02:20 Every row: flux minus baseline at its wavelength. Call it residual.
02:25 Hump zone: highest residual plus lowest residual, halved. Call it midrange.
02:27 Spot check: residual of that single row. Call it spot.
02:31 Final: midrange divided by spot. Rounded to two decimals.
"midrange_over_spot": 0.22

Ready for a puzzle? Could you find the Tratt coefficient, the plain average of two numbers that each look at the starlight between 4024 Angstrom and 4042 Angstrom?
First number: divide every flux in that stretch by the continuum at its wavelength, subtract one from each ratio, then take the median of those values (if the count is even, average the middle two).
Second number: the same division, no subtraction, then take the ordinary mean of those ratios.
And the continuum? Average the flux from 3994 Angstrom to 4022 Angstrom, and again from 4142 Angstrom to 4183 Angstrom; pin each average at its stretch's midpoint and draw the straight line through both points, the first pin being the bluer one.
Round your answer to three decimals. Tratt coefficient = 0.537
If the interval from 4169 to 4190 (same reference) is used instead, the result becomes 0.479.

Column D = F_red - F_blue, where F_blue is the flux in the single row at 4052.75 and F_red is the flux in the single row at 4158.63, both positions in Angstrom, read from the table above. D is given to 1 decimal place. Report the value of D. 0.4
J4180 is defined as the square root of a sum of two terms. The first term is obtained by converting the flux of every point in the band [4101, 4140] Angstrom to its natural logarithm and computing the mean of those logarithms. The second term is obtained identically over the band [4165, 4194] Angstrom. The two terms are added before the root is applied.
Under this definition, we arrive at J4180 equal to 2.01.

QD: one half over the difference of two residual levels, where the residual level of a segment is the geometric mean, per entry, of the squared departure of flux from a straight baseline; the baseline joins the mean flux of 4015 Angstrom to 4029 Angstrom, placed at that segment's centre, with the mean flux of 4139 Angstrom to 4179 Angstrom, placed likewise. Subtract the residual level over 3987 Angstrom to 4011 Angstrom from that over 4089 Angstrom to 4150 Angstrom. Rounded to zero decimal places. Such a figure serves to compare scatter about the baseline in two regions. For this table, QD -1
